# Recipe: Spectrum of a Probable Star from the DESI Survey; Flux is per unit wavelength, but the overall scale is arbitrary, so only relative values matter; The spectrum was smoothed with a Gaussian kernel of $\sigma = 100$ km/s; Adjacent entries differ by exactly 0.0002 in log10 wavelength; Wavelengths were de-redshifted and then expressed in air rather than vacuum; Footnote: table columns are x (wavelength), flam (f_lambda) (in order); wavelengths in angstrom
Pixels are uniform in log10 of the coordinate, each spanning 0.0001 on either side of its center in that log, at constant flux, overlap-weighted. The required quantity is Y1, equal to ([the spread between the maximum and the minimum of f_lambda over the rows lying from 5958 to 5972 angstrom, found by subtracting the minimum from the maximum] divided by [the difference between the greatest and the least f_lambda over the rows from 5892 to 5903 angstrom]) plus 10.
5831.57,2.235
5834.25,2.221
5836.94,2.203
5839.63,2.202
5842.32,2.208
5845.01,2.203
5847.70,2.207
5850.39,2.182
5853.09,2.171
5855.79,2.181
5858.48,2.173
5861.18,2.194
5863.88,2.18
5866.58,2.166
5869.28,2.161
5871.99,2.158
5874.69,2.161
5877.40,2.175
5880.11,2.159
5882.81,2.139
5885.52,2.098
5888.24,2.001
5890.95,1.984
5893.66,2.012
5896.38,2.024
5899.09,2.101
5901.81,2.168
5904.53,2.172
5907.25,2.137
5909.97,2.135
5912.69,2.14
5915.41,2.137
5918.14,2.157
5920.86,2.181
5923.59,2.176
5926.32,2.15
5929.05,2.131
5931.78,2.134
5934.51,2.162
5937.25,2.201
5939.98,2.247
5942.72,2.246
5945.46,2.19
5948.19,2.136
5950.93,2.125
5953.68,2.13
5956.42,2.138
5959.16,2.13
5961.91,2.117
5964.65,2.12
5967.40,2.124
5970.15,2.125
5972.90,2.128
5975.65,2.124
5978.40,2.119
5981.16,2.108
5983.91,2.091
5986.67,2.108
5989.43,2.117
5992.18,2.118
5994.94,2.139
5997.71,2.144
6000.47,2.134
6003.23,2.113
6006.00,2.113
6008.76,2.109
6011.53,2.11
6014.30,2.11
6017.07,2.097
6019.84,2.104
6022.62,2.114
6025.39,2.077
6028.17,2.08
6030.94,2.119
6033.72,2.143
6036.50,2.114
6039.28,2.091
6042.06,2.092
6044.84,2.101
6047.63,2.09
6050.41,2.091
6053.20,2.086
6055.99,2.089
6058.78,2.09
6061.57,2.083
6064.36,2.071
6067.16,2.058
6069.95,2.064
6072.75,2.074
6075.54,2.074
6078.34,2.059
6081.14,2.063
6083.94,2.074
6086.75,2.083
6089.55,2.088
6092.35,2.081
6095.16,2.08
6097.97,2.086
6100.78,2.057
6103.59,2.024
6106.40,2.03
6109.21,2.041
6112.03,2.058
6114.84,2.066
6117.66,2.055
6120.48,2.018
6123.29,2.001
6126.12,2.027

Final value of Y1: 10.1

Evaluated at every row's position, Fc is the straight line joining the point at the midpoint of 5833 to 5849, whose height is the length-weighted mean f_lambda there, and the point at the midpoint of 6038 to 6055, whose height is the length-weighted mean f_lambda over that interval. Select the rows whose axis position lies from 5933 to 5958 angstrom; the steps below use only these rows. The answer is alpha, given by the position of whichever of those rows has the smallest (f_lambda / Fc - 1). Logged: 5950.93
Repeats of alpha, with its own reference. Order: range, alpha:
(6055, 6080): 6067.16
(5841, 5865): 5853.09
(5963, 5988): 5983.91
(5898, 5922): 5899.09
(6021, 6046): 6025.39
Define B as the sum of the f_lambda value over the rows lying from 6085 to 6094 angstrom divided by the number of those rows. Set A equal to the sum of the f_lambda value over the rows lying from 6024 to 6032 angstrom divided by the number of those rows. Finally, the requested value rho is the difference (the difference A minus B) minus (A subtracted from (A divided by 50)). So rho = 2.06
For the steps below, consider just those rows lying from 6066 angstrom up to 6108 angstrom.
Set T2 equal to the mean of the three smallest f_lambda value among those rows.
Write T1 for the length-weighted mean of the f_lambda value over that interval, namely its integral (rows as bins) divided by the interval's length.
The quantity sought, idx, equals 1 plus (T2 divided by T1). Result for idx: 1.99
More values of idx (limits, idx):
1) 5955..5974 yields 2.00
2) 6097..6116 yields 1.99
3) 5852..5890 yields 1.97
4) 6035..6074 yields 1.99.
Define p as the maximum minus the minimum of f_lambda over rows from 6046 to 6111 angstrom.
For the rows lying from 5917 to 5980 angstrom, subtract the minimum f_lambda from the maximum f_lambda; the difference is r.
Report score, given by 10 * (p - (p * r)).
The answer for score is 0.58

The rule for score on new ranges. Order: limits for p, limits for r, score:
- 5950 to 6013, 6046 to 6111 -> 0.49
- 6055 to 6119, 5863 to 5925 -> 0.53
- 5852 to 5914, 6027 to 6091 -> 1.92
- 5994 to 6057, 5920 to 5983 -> 0.58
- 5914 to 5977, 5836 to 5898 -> 1.01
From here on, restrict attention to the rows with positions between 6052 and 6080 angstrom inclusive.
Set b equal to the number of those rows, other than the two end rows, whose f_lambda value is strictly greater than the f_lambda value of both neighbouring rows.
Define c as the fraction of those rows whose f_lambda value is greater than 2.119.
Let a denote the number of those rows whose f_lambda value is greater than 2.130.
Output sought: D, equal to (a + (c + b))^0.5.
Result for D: 1.0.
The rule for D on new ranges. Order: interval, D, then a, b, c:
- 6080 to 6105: 1.4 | 0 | 2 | 0.0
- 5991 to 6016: 2.1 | 3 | 1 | 0.3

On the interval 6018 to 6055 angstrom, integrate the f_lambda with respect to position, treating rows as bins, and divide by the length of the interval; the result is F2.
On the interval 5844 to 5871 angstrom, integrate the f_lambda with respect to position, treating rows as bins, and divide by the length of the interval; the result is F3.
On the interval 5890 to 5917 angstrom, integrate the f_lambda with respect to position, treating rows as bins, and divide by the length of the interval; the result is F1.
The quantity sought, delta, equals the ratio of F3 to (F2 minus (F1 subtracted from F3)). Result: 1.08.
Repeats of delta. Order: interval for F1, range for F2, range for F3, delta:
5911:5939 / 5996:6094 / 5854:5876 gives 1.04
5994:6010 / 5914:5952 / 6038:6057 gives 0.95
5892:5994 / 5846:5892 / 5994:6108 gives 0.95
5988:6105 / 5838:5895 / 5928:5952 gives 1.05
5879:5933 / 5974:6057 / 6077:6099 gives 0.97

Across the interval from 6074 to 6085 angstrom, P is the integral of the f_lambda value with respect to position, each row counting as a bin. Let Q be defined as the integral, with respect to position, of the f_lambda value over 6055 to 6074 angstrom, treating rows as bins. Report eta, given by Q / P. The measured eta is 1.73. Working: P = 23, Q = 39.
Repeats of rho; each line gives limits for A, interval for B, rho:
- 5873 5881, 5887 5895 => 2.29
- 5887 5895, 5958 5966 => 1.84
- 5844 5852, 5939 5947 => 2.12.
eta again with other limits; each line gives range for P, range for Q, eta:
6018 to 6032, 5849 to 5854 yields 0.37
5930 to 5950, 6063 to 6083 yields 0.95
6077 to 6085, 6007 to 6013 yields 0.77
